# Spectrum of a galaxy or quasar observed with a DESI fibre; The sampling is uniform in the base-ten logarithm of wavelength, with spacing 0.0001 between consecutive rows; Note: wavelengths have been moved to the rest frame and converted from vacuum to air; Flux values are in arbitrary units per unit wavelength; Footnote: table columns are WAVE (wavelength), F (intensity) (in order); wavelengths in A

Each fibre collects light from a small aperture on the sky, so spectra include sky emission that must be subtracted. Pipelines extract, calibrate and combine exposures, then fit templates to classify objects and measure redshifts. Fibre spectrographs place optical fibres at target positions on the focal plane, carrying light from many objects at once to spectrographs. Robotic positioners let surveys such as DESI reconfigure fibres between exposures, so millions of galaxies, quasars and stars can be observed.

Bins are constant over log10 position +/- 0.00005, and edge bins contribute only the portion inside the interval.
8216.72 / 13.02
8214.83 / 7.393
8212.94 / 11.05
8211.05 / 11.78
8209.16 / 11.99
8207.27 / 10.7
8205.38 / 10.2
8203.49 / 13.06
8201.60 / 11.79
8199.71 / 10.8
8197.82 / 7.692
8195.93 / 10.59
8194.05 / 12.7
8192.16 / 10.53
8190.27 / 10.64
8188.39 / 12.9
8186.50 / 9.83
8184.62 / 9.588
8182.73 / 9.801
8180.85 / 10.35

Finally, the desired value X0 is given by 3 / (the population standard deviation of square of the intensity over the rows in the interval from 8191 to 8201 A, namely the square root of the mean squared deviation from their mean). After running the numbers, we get 0.093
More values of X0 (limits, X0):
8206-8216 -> 0.094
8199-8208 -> 0.126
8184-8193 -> 0.113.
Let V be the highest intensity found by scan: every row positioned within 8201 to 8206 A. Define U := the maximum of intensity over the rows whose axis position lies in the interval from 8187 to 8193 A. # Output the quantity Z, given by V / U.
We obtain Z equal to 1.01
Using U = 12.9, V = 13.06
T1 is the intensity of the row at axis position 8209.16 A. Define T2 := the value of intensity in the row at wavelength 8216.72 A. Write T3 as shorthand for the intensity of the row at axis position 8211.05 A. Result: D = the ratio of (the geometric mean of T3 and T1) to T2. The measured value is 0.91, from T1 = 11.99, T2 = 13.02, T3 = 11.78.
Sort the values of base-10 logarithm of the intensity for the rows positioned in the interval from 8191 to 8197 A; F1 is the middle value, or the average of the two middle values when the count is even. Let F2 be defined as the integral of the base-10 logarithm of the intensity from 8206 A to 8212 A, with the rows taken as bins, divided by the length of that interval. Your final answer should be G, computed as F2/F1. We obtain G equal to 1.03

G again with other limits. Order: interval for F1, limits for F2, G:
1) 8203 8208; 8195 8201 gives 0.96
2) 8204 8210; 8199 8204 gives 1.04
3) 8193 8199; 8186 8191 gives 1.02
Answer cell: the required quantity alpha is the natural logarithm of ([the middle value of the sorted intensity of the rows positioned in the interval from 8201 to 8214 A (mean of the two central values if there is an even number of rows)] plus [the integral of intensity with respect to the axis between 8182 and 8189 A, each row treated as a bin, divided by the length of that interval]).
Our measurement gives 3.10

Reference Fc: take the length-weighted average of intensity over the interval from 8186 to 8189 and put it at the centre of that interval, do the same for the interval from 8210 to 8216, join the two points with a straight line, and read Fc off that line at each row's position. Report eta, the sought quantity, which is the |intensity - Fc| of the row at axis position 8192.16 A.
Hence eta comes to 0.7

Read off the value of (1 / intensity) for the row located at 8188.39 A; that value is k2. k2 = 0.078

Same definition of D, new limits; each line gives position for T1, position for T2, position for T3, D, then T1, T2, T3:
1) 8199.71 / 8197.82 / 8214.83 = 1.16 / 10.8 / 7.692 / 7.393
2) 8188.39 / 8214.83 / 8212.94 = 1.61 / 12.9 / 7.393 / 11.05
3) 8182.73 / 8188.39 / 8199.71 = 0.80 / 9.801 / 12.9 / 10.8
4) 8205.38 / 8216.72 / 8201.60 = 0.84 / 10.2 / 13.02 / 11.79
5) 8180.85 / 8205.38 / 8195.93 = 1.03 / 10.35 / 10.2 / 10.59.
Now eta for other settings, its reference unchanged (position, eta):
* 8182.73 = 1.8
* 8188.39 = 1.5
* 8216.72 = 3.0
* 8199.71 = 0.0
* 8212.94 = 0.8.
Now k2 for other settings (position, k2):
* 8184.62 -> 0.104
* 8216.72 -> 0.077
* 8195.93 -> 0.094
